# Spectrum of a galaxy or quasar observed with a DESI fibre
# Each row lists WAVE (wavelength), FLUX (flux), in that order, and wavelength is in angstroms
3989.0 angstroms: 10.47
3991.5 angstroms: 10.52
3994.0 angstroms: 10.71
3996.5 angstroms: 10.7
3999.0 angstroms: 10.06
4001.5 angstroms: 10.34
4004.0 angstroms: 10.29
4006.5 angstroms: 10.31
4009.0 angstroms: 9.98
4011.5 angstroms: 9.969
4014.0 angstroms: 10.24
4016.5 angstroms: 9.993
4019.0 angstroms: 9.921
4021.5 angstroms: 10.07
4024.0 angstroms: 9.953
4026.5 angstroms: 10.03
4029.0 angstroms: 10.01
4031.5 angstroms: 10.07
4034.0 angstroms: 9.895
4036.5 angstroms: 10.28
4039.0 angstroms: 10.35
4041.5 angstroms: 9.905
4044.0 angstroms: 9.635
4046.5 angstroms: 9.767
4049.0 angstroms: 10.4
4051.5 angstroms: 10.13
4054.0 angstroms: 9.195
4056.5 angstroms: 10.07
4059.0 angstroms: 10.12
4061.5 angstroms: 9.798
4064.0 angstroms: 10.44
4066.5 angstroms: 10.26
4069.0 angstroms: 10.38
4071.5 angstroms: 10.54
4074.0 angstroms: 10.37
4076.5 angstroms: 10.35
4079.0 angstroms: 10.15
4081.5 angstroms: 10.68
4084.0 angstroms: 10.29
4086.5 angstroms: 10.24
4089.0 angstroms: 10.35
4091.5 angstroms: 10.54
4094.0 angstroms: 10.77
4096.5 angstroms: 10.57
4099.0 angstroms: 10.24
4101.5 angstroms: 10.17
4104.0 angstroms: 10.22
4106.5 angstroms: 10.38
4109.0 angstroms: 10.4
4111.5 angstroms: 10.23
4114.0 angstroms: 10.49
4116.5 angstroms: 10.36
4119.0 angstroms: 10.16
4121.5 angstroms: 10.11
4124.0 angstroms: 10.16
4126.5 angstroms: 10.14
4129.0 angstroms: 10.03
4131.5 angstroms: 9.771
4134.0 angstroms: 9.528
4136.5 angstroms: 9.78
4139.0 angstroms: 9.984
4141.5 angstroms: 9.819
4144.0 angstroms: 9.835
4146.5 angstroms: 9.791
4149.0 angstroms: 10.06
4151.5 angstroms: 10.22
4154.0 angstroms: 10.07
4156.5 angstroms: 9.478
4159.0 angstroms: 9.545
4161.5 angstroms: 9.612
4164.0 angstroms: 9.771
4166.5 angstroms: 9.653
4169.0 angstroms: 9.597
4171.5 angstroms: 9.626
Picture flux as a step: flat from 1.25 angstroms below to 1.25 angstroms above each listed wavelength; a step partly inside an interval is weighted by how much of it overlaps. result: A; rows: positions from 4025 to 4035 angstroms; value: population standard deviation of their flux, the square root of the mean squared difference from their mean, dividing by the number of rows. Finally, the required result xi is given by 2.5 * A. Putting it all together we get 0.2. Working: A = 0.07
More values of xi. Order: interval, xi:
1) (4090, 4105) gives 0.6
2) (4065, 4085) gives 0.4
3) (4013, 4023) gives 0.3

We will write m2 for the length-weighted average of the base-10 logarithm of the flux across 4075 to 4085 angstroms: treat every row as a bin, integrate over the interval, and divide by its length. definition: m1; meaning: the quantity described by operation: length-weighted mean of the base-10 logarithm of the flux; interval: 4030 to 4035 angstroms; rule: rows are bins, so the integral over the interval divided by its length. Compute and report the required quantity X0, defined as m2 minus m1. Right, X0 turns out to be 0.016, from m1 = 0.999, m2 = 1.016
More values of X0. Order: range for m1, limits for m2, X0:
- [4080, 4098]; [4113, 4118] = -0.003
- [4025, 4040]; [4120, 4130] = 0.001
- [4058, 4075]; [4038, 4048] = -0.015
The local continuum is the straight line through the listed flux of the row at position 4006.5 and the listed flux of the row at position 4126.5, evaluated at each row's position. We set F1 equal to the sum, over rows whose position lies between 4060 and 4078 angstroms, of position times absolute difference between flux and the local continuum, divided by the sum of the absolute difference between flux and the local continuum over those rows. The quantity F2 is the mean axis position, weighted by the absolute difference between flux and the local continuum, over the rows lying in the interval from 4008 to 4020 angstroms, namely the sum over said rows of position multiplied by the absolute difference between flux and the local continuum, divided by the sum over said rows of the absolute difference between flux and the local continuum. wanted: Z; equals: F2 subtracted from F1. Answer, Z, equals 53.7 angstroms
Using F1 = 4067.8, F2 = 4014.1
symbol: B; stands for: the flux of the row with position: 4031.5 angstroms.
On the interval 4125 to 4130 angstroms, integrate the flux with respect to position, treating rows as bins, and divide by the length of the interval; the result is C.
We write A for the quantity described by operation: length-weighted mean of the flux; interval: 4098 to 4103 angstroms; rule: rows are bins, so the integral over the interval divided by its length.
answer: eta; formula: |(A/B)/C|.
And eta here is 0.100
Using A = 10.2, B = 10.07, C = 10.09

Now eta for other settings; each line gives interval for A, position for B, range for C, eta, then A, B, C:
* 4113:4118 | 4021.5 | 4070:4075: 0.099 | 10.4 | 10.07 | 10.46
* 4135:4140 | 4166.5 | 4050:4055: 0.105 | 9.9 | 9.653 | 9.72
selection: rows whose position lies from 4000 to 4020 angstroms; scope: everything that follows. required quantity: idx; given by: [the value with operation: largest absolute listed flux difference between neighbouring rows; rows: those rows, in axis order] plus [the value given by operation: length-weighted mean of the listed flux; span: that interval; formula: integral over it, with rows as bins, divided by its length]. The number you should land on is 10.5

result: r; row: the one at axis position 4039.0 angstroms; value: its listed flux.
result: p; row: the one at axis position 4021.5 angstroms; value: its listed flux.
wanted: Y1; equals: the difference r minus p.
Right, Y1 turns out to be 0.3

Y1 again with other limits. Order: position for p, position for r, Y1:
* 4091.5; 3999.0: -0.5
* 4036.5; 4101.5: -0.1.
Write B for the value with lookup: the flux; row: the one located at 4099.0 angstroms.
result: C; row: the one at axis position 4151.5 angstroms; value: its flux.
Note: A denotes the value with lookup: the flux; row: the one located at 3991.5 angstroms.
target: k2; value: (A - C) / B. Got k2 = 0.03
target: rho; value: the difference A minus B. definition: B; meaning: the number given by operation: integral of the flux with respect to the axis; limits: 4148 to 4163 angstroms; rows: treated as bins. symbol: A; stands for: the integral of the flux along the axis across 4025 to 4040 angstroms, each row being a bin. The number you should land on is 4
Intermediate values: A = 151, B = 147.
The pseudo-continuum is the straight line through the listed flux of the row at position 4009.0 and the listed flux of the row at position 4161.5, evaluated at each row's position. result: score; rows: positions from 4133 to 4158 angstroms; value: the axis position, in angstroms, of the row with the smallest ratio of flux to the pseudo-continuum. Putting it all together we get 4134.0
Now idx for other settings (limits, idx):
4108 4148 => 10.3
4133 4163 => 10.4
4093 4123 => 10.7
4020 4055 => 10.9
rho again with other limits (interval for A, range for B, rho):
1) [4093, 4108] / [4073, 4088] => 1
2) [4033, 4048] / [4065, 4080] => -5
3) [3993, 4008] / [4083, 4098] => -1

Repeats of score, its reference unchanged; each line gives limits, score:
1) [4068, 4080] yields 4079.0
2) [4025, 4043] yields 4034.0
